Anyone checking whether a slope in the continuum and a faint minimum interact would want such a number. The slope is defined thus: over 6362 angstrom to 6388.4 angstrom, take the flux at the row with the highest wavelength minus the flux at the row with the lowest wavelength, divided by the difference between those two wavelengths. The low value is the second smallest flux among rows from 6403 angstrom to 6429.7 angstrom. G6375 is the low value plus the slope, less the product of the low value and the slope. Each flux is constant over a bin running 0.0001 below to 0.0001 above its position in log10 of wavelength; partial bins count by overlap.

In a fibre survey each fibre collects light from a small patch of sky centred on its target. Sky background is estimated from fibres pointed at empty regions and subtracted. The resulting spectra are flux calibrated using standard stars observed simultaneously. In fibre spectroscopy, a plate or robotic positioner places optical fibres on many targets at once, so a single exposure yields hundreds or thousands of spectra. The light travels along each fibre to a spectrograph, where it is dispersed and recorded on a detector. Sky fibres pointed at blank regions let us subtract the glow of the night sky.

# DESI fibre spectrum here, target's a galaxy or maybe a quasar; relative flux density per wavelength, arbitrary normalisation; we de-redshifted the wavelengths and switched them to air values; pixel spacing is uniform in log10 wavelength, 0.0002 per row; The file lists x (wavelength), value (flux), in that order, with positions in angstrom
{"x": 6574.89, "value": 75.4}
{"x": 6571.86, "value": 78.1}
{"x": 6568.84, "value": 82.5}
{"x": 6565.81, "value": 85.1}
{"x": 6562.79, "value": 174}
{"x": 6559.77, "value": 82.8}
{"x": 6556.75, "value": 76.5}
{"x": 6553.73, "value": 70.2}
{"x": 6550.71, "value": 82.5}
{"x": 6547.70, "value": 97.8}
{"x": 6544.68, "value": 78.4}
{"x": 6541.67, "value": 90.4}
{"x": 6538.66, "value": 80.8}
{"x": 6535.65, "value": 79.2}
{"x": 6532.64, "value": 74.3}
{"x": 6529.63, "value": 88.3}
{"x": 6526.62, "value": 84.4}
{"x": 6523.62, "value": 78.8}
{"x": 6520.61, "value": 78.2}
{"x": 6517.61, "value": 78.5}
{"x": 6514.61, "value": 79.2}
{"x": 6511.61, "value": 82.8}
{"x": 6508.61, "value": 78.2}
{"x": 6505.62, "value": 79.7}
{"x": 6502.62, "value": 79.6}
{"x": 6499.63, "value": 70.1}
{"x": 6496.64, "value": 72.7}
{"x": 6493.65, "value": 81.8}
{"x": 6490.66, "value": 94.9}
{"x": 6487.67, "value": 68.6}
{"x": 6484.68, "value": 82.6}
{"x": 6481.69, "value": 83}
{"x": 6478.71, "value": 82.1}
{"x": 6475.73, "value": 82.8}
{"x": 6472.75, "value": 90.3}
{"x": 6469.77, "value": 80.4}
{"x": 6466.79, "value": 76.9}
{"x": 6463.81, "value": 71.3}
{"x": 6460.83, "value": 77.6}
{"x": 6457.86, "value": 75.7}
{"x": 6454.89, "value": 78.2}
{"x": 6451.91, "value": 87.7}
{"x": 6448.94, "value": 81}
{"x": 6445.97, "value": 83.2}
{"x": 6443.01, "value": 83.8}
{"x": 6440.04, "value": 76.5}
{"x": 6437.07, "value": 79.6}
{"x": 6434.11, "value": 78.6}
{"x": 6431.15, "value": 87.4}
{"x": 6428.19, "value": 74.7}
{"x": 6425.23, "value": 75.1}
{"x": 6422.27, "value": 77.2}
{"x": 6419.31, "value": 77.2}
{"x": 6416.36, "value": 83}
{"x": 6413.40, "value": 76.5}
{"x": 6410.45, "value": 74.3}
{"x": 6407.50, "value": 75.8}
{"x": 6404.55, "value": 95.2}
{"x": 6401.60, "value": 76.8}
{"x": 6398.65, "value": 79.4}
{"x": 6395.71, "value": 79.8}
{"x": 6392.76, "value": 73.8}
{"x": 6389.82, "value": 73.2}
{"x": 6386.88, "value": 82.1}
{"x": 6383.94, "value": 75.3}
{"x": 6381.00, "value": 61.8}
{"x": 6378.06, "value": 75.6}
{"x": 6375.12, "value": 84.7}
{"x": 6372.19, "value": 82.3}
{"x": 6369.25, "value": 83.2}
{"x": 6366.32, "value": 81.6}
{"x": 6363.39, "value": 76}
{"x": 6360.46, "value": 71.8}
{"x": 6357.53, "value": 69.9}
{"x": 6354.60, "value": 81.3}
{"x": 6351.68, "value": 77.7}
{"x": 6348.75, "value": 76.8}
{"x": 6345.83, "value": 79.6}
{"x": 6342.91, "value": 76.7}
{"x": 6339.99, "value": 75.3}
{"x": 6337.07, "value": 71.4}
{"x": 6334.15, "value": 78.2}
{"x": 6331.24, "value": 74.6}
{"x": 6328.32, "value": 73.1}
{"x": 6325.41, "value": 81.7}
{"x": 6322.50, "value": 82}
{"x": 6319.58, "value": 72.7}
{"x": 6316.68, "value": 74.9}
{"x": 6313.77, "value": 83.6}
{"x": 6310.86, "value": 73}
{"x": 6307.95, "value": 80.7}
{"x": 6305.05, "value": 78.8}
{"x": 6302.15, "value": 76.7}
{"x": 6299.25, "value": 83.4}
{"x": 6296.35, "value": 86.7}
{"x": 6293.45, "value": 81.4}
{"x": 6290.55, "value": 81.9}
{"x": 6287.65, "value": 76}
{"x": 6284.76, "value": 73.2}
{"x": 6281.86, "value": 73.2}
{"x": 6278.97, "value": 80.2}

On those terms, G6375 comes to 56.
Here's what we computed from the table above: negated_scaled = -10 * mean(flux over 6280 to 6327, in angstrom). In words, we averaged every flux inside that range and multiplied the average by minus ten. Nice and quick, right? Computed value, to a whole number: -787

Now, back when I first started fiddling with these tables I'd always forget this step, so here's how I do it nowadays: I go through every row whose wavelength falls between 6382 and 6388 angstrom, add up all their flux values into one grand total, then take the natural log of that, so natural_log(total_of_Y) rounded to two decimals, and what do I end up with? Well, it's 5.06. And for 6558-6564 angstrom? 5.55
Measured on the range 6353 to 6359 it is 5.02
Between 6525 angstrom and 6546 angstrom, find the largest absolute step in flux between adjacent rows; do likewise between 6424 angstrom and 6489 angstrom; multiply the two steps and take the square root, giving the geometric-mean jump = 14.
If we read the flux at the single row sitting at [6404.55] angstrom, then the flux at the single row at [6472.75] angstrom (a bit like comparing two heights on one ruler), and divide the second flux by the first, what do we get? 0.95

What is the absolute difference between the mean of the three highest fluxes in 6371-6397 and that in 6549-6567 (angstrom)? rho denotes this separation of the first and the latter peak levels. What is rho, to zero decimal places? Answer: 31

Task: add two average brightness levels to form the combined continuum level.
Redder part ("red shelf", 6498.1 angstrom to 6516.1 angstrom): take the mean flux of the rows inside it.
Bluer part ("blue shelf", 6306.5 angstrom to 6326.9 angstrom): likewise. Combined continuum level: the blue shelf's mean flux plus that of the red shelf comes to 157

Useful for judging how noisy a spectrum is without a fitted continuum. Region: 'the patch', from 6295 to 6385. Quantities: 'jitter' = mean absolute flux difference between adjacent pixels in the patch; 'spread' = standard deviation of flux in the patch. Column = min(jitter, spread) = 5.1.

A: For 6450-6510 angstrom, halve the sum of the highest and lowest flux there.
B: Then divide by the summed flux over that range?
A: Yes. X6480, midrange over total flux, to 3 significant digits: 0.0513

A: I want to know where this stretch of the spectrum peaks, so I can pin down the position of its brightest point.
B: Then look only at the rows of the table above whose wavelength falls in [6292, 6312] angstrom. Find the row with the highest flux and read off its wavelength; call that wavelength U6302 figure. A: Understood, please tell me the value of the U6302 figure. 6296.35 angstrom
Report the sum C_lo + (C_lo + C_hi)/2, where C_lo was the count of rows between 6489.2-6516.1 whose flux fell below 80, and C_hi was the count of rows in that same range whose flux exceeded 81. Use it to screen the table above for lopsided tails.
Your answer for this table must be 10.5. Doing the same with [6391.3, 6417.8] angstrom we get 11.5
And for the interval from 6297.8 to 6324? 9.0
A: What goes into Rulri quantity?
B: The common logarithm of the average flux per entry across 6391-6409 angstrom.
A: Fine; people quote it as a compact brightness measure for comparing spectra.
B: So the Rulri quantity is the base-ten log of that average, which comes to 1.90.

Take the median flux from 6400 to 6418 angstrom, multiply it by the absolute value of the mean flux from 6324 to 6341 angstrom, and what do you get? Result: 5804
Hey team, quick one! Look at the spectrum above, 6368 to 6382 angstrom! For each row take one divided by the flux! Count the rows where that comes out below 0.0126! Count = 3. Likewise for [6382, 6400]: 3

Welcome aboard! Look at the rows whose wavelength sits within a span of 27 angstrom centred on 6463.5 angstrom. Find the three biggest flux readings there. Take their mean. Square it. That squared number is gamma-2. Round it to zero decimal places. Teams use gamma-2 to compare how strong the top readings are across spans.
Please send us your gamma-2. 7557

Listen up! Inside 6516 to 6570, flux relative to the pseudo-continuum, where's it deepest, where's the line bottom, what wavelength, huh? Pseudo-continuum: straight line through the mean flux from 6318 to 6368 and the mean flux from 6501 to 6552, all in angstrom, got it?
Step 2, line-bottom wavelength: 6553.73 angstrom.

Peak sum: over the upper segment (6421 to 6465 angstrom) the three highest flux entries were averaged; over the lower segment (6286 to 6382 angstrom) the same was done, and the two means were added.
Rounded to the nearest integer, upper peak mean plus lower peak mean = 171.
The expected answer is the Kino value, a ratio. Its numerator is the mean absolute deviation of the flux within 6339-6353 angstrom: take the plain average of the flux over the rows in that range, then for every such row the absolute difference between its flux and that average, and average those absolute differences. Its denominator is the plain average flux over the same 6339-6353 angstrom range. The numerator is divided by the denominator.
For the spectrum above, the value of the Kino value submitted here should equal 0.015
